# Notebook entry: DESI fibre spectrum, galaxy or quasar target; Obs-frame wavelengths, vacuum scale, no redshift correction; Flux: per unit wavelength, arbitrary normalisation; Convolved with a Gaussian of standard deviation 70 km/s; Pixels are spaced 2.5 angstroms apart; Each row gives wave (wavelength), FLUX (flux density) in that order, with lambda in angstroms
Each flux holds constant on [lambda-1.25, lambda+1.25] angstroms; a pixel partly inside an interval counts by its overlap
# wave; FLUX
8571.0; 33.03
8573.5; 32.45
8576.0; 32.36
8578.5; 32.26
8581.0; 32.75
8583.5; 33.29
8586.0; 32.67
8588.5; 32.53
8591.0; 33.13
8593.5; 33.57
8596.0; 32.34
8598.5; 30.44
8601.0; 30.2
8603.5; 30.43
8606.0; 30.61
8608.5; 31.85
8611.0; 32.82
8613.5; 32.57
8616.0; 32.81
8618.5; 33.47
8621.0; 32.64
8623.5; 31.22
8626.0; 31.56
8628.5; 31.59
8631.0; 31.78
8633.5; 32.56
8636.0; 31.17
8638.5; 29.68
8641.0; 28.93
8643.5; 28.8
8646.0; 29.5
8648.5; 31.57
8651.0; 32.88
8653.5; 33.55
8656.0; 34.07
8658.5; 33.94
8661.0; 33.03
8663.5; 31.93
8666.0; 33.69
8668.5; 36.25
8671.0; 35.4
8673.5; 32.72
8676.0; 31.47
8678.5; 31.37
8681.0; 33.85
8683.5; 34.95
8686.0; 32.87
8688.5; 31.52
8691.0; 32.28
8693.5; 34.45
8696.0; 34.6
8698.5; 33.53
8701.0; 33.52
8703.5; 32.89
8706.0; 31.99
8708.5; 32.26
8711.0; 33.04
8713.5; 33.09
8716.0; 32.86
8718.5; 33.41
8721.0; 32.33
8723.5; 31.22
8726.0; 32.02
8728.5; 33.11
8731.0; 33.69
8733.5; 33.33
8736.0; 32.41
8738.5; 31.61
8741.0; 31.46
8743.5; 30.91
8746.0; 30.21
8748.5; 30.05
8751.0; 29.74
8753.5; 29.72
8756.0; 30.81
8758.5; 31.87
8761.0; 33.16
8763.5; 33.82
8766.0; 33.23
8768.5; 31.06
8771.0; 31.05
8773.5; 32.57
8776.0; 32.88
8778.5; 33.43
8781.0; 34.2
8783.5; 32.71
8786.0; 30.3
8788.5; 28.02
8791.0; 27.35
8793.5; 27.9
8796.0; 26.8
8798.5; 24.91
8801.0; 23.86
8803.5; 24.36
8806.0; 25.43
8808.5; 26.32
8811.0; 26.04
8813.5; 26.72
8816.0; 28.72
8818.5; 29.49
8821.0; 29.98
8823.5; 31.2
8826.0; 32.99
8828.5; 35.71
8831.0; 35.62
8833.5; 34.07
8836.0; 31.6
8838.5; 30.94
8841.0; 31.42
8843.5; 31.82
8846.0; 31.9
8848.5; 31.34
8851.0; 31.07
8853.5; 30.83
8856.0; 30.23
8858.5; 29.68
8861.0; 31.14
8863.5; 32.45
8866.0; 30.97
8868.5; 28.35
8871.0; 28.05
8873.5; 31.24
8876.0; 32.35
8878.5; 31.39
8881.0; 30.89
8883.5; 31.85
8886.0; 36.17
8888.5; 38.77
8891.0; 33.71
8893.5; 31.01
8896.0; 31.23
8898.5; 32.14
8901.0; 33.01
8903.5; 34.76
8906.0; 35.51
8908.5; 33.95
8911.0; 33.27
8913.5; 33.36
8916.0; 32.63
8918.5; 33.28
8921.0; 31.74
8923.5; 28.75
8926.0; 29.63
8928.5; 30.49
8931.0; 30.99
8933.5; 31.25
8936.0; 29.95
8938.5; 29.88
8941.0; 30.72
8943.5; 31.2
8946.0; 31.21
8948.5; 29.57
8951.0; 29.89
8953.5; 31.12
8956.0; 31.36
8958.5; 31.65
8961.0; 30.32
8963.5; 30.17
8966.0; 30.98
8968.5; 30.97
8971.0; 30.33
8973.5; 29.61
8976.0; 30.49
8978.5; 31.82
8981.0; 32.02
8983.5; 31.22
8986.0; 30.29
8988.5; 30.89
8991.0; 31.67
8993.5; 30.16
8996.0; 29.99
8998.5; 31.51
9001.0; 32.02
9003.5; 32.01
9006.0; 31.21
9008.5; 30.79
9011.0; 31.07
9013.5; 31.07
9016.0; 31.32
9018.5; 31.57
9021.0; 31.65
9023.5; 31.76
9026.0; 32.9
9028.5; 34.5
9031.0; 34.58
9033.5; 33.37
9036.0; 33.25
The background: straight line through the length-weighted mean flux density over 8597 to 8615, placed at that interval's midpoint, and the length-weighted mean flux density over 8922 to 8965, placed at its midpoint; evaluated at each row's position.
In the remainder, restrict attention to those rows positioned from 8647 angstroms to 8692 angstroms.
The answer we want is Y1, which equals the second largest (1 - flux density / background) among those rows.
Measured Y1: -0.011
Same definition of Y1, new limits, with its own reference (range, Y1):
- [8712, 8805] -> 0.210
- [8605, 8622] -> -0.017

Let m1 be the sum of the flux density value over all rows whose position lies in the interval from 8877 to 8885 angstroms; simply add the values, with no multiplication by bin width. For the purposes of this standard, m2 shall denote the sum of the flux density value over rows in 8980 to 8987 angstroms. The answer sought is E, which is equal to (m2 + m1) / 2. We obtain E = 94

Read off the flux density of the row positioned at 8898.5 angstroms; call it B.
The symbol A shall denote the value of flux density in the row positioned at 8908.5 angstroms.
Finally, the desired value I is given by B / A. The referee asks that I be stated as 0.95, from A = 33.95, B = 32.14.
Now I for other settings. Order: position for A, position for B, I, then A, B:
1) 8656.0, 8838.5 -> 0.91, 34.07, 30.94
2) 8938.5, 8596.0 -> 1.08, 29.88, 32.34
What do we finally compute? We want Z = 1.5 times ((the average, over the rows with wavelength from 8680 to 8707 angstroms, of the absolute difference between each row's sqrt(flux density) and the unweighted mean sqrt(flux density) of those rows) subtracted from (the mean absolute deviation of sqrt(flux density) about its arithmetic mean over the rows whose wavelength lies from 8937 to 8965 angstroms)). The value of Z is -0.04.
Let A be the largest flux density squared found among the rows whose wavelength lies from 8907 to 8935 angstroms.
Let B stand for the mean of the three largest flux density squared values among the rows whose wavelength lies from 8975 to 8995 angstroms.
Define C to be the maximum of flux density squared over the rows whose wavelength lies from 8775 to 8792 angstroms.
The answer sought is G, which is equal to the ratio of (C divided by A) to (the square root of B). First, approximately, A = 1153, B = 1014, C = 1170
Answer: 0.032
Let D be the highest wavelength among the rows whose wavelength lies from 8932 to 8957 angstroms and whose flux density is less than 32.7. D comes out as 8956.0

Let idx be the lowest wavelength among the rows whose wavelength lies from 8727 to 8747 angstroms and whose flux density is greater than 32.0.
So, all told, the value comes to 8728.5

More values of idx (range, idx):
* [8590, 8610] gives 8591.0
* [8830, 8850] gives 8831.0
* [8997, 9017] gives 9001.0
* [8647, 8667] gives 8651.0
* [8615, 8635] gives 8616.0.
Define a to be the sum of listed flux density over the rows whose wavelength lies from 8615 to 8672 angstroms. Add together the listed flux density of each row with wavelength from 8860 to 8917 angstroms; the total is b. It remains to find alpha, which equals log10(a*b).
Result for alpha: 5.74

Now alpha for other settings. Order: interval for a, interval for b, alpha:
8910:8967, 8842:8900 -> 5.72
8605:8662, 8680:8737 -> 5.75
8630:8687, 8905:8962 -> 5.73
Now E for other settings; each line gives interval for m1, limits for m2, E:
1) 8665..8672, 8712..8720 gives 102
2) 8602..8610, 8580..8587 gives 96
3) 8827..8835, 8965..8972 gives 99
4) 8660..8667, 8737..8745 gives 96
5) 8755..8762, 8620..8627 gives 96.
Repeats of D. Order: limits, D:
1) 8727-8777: 8773.5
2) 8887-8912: 8898.5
